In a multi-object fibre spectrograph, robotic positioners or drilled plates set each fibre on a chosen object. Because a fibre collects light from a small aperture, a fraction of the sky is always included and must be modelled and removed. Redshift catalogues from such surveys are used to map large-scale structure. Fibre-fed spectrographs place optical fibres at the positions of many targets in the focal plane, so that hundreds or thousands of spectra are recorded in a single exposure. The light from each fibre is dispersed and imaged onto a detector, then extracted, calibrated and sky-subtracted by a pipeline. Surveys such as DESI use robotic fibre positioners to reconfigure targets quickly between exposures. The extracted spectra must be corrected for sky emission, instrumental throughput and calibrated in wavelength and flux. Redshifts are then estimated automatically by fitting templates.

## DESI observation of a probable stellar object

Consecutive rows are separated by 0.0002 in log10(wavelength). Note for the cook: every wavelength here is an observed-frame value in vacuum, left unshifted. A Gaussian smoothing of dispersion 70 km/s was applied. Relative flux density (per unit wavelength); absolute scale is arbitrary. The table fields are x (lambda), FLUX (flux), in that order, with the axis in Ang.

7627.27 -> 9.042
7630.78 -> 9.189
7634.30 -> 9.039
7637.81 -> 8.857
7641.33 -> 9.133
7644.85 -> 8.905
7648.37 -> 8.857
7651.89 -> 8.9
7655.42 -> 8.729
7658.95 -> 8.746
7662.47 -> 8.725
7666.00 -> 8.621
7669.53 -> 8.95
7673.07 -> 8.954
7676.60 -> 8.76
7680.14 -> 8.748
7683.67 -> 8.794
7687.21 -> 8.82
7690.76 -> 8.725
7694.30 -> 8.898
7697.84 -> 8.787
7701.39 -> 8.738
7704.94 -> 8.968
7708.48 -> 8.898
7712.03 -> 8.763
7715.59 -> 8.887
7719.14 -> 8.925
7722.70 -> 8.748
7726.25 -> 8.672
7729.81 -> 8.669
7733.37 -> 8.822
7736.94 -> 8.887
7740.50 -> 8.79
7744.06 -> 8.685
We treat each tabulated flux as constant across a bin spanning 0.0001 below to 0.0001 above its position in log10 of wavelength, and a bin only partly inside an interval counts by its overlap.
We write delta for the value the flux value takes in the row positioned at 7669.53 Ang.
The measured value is 8.95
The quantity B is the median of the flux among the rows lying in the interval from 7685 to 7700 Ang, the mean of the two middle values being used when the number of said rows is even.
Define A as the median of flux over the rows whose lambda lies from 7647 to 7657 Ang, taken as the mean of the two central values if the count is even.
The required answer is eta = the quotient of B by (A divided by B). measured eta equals 8.75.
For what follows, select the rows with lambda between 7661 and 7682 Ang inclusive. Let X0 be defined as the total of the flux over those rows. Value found 53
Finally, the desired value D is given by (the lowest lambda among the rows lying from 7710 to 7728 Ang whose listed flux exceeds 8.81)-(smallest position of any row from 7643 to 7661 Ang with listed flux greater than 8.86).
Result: 70.7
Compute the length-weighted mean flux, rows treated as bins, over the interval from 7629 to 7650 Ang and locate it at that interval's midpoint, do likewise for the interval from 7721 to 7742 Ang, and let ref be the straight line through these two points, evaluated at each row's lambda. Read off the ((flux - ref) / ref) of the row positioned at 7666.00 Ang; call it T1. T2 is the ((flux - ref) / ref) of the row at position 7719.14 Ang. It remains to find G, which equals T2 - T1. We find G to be 0.049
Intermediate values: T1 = -0.035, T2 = 0.015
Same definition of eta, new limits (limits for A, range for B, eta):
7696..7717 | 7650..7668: 8.62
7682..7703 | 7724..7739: 8.70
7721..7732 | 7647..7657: 9.05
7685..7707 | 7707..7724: 8.97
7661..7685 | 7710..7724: 8.89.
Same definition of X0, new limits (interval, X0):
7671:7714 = 106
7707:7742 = 88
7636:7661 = 62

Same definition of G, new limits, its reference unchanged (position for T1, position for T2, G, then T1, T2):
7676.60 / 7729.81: 0.005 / -0.016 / -0.011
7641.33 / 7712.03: -0.021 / 0.015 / -0.006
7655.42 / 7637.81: 0.009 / -0.026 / -0.016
